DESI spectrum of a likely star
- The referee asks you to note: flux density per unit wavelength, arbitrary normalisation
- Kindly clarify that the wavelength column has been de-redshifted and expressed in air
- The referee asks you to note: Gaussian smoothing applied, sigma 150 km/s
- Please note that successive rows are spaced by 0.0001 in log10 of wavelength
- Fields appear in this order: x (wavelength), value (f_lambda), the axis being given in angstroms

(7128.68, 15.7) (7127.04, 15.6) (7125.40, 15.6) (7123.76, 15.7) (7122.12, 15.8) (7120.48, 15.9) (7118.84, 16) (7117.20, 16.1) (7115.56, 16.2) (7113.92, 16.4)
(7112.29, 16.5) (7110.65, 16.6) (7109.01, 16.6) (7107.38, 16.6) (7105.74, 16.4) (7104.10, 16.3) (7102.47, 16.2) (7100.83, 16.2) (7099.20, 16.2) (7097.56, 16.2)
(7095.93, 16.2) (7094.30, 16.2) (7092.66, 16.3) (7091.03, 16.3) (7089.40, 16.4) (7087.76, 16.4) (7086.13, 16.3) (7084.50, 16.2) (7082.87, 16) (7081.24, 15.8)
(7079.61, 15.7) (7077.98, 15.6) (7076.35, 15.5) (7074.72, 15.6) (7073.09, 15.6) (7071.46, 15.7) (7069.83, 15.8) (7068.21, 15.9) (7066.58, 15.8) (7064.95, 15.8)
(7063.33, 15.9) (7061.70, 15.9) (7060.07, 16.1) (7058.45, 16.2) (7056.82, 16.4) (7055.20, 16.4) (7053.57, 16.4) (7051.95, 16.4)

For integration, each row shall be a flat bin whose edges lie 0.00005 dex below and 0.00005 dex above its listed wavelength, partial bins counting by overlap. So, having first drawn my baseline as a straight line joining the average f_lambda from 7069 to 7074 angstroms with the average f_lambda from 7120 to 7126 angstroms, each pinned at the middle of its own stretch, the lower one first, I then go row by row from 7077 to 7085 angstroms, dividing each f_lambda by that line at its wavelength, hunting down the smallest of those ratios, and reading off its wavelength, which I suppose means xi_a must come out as 7077.98 angstroms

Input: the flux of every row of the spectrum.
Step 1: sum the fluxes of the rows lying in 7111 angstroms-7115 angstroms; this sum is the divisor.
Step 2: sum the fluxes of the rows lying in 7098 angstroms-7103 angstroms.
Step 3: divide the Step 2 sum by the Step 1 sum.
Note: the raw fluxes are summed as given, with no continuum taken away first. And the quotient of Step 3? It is 1.48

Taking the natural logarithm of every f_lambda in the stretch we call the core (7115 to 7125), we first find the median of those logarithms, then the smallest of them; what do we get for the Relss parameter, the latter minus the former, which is -0.016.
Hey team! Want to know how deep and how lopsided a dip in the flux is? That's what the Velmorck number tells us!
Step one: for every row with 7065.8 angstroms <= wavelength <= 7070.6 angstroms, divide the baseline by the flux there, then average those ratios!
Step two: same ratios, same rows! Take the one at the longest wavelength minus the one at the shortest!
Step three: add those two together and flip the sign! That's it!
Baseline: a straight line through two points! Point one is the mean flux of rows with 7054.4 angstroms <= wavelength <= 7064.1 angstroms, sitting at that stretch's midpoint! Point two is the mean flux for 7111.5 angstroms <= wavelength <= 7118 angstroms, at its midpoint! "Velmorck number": -1.02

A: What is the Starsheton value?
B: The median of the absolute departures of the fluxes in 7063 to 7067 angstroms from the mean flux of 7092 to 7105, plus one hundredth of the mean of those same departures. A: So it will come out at 0.43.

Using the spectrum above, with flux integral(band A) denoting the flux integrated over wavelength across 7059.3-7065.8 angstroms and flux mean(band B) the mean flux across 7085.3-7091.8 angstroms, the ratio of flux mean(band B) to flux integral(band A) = 0.158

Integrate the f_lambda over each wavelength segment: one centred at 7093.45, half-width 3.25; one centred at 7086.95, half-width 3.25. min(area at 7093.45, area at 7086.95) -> 106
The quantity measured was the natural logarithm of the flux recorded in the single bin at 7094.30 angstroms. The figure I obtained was 2.79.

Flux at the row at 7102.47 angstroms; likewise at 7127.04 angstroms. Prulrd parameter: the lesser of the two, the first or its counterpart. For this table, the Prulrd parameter 15.60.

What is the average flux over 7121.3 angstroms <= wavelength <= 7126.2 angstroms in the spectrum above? 15.70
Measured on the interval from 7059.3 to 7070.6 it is 15.89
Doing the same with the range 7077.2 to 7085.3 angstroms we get 15.86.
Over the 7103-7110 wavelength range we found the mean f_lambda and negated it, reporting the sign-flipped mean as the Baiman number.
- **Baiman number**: -16.5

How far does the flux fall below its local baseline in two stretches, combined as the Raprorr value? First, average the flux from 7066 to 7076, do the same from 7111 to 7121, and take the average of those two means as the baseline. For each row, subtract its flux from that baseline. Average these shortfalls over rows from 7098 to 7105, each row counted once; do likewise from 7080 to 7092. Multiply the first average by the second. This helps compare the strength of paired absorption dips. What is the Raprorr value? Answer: 0.06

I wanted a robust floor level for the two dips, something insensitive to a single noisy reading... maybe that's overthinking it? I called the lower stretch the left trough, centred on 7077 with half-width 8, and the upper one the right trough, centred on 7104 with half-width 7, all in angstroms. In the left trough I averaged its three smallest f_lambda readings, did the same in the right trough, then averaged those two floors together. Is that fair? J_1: 15.9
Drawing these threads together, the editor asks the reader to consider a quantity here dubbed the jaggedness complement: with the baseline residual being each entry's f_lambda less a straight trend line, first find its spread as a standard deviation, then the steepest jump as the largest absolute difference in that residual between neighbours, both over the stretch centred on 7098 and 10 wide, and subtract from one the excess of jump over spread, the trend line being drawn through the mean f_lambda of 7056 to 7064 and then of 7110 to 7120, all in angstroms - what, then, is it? 1.00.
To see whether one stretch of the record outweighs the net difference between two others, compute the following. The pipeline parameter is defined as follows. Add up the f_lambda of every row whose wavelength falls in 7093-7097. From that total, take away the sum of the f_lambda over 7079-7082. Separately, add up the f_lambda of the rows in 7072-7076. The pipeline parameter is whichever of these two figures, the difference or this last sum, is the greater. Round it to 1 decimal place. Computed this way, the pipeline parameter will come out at 31.2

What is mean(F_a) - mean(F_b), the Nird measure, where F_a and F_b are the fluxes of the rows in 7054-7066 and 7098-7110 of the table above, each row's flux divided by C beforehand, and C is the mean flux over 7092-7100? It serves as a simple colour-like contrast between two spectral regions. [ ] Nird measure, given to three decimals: -0.016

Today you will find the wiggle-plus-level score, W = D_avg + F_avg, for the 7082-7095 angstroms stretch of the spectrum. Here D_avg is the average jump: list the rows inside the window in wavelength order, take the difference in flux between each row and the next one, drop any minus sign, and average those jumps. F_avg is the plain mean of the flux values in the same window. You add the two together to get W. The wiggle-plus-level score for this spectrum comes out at 16.3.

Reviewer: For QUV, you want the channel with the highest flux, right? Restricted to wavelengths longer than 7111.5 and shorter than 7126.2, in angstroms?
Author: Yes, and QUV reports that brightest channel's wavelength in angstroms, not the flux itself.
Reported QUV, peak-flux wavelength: 7112.29 angstroms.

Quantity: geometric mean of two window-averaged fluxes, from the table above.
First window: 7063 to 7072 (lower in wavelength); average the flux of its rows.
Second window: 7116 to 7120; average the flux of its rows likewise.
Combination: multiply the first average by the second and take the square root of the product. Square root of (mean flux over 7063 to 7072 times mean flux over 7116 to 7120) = 15.93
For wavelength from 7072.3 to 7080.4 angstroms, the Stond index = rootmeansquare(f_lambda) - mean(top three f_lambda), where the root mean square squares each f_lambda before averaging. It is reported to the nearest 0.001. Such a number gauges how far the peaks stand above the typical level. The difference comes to -0.033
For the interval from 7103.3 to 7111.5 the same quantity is -0.100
